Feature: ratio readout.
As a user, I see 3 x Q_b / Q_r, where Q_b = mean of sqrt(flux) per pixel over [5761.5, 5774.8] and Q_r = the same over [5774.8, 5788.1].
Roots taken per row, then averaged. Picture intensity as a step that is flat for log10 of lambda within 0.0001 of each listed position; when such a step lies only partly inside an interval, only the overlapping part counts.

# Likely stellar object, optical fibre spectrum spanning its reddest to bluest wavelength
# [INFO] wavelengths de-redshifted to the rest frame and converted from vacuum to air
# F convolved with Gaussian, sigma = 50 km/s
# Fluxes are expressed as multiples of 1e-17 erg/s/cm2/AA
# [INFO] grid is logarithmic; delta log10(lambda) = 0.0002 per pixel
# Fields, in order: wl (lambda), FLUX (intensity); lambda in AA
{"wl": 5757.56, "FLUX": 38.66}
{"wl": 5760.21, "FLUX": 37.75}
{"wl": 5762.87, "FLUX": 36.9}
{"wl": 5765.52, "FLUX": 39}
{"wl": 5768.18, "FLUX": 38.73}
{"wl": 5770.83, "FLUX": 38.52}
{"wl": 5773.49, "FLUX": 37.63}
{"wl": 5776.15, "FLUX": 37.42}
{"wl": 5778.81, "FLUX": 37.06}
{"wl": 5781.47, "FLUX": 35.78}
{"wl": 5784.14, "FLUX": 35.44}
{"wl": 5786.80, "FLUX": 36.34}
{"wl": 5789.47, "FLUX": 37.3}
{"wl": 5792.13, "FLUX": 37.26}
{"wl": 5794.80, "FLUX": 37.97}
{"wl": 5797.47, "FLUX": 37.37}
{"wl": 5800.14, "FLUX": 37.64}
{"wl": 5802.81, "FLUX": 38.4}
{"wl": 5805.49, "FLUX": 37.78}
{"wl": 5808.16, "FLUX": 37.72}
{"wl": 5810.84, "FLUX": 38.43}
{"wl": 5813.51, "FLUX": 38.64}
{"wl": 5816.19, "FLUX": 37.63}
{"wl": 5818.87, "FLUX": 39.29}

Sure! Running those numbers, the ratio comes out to 3.071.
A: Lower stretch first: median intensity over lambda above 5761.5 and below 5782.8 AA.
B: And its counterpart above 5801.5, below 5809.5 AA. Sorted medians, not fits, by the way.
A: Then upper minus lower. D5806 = 0.3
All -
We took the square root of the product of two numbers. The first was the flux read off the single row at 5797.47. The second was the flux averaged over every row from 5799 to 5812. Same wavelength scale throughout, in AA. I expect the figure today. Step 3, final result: 37.7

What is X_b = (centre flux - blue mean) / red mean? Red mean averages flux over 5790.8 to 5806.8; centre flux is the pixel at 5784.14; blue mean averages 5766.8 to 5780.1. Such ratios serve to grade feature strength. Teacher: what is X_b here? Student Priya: -0.06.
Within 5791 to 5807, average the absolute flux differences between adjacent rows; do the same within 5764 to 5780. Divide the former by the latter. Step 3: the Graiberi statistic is 1.5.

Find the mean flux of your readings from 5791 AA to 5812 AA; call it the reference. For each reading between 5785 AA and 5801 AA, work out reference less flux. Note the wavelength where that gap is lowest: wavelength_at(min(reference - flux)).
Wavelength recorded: 5794.80 AA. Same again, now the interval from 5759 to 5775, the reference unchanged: 5765.52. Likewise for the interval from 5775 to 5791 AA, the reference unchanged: 5776.15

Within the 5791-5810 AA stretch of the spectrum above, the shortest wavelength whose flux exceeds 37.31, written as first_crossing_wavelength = 5794.80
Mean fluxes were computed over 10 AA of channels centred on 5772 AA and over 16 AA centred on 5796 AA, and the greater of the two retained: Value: 38.1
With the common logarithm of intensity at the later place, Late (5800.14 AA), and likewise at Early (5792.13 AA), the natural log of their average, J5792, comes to 0.453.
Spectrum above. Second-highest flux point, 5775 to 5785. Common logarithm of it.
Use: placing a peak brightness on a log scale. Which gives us 1.57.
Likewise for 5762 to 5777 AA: 1.59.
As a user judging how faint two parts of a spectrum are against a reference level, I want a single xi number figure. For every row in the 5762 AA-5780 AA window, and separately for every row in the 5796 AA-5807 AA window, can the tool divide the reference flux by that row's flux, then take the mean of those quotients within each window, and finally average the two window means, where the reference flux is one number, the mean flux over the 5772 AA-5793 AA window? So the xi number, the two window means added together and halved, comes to 0.972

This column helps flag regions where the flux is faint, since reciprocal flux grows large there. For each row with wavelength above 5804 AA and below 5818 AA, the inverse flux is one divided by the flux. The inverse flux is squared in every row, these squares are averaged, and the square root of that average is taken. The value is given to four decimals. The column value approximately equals 0.0263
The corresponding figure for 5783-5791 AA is 0.0275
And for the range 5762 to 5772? 0.0261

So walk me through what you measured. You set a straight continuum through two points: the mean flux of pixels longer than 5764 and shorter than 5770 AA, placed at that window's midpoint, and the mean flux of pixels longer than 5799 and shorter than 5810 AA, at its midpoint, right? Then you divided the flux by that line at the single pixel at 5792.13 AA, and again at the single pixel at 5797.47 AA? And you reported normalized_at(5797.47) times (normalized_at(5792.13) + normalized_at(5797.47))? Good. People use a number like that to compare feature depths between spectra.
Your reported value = 1.92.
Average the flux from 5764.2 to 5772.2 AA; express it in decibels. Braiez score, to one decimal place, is 15.9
